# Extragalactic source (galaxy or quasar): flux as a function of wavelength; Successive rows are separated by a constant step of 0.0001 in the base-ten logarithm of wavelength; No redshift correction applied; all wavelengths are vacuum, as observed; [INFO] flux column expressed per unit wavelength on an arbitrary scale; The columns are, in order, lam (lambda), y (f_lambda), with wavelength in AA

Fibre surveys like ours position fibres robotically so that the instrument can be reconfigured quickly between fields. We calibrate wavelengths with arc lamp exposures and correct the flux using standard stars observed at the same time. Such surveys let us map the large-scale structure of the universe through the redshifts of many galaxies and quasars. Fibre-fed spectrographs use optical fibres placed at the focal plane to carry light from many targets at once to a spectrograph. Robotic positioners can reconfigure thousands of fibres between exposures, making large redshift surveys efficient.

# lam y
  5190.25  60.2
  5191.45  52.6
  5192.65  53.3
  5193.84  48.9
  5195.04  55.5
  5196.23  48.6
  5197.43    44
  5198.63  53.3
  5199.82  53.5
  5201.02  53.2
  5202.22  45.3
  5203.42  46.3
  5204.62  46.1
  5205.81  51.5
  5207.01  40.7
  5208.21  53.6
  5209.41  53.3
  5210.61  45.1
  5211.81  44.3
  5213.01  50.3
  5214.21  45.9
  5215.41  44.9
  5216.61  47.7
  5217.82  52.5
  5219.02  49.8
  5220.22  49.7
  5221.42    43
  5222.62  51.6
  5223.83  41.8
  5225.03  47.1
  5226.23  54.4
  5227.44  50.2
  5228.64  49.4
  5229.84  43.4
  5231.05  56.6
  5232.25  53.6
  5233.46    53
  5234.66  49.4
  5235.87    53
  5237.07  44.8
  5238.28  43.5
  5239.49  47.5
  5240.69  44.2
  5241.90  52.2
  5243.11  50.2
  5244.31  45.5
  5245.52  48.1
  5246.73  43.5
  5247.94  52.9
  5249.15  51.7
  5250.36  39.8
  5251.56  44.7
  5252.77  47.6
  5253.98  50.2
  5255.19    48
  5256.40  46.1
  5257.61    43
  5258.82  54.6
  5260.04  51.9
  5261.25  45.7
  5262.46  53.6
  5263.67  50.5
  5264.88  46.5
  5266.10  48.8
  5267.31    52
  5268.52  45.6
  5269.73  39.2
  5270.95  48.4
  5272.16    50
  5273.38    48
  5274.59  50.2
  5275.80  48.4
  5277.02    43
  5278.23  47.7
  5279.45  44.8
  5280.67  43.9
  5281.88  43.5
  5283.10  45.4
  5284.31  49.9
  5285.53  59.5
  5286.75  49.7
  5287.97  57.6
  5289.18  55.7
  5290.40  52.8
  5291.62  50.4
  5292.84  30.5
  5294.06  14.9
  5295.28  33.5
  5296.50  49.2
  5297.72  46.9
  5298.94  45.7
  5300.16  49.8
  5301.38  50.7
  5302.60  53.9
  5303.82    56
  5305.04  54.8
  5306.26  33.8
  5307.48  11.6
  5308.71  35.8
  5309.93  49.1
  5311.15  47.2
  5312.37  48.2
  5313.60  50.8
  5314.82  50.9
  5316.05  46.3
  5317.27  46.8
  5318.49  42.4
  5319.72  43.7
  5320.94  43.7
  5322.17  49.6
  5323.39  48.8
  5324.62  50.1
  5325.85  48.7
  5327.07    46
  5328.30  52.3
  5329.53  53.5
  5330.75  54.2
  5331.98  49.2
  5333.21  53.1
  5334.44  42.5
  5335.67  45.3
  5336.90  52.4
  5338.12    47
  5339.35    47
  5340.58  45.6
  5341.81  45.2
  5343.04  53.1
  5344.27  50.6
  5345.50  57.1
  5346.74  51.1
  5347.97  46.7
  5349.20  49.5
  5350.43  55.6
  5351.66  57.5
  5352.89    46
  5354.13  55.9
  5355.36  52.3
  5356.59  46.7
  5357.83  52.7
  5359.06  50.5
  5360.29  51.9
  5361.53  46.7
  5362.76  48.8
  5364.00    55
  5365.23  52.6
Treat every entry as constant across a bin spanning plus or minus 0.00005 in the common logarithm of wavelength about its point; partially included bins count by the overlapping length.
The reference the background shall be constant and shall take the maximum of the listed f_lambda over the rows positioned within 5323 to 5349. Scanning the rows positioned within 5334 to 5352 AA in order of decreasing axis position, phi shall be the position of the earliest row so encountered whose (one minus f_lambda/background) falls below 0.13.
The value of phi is 5351.66 AA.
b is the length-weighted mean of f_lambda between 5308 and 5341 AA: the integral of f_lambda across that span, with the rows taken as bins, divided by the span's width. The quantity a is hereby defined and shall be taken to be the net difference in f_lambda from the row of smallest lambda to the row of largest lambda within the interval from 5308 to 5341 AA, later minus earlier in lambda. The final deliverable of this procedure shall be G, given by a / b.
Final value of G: 0.21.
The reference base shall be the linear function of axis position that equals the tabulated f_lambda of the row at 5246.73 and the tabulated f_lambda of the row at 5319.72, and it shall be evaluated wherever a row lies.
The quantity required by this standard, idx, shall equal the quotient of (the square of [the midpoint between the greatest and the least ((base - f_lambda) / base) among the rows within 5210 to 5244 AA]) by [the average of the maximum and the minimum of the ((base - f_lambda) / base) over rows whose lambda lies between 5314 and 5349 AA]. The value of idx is -0.1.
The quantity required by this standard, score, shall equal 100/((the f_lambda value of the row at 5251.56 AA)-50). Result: -19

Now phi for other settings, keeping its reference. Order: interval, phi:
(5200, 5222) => 5220.22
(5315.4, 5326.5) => 5324.62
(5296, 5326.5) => 5324.62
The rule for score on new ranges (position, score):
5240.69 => -17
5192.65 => 30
